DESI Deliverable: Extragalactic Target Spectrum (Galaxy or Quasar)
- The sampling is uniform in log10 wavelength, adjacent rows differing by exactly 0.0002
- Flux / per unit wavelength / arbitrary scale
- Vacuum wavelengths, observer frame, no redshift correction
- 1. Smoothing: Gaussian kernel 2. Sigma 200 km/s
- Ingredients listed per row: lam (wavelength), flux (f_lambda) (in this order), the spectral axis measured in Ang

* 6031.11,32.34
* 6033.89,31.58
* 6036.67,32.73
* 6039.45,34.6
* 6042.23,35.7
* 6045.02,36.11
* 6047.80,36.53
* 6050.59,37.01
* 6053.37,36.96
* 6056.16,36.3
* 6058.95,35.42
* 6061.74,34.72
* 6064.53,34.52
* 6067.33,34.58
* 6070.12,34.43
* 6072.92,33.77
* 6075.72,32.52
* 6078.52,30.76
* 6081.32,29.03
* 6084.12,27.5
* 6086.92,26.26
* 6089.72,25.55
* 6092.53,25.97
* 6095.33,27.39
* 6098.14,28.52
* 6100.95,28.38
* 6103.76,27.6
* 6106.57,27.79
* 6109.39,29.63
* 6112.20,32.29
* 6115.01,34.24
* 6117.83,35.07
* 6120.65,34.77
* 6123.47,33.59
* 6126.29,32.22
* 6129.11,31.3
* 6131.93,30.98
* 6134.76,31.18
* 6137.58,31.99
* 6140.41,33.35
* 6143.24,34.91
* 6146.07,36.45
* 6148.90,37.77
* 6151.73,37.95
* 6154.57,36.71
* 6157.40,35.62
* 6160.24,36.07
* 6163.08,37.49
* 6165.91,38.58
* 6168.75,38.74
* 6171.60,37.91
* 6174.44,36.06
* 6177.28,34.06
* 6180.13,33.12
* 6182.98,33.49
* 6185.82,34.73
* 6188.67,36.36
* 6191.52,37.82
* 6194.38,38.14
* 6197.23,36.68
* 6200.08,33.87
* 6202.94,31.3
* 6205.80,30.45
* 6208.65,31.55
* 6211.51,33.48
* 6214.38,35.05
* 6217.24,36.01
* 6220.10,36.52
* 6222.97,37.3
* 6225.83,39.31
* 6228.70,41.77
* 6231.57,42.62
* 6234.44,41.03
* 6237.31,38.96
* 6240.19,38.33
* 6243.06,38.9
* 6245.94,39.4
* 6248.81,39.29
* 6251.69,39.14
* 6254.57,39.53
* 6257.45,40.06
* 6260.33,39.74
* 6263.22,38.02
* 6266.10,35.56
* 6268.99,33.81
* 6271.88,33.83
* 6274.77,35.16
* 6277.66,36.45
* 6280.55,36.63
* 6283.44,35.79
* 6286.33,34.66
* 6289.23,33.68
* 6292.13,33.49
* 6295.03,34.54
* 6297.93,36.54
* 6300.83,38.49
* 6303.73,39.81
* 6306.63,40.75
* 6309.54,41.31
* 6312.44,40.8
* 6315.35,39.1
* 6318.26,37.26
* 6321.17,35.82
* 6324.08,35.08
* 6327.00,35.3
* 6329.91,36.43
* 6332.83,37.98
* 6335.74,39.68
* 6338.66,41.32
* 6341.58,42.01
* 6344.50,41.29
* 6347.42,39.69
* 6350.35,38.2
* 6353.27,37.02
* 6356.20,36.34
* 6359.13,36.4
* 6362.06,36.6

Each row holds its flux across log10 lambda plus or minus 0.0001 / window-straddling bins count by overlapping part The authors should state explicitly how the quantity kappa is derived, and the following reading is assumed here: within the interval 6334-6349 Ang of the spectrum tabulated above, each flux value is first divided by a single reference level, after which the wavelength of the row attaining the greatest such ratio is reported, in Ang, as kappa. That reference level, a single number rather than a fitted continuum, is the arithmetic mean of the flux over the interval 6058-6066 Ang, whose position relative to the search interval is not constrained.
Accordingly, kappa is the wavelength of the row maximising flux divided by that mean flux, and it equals 6341.58 Ang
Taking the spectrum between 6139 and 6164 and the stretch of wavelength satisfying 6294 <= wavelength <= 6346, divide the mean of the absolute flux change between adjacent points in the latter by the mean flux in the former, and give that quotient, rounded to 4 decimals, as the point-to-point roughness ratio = 0.0335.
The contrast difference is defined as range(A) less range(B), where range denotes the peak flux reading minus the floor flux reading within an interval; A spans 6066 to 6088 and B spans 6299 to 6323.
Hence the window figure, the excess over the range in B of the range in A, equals 2.8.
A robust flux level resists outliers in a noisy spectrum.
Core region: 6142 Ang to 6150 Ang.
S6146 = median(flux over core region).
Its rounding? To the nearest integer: 36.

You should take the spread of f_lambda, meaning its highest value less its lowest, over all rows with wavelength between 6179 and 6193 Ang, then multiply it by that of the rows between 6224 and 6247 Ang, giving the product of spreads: 20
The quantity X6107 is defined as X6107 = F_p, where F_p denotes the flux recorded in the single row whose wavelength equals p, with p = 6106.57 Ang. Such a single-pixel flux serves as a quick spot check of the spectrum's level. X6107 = 27.79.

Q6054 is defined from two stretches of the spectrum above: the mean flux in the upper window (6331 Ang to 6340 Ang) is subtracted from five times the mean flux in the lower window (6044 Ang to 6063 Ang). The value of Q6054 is 141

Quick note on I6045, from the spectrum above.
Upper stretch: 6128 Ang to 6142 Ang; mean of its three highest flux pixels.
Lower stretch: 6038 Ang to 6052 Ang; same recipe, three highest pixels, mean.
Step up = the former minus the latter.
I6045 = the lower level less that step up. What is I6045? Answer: 41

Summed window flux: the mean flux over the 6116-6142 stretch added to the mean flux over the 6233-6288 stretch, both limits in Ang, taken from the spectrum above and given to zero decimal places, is 70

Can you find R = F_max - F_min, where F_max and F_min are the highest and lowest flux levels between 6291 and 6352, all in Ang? 8.5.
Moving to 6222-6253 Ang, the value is 5.3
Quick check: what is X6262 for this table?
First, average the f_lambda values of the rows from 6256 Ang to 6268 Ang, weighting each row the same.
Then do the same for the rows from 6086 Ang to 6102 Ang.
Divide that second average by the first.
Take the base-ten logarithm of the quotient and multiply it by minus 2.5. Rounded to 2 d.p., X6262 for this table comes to 0.38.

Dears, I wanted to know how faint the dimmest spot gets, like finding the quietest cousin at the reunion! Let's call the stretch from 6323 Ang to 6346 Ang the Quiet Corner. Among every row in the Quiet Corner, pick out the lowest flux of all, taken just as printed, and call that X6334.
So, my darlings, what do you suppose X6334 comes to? 35.08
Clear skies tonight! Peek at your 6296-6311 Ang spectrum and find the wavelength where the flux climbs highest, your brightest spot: 6309.54 Ang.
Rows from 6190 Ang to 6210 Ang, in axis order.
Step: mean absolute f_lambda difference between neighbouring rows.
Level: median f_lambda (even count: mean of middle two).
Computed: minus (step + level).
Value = -35.4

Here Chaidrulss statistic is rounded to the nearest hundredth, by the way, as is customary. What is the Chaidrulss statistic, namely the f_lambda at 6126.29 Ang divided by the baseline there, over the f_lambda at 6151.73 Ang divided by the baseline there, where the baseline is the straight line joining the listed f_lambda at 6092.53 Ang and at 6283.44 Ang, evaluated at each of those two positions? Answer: 0.89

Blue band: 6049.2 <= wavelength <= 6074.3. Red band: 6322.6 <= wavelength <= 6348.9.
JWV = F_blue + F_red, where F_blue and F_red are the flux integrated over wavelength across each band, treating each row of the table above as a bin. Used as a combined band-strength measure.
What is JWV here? 1905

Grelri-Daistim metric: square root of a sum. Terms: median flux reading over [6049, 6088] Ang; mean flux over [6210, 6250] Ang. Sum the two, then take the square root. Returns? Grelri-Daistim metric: 8.54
